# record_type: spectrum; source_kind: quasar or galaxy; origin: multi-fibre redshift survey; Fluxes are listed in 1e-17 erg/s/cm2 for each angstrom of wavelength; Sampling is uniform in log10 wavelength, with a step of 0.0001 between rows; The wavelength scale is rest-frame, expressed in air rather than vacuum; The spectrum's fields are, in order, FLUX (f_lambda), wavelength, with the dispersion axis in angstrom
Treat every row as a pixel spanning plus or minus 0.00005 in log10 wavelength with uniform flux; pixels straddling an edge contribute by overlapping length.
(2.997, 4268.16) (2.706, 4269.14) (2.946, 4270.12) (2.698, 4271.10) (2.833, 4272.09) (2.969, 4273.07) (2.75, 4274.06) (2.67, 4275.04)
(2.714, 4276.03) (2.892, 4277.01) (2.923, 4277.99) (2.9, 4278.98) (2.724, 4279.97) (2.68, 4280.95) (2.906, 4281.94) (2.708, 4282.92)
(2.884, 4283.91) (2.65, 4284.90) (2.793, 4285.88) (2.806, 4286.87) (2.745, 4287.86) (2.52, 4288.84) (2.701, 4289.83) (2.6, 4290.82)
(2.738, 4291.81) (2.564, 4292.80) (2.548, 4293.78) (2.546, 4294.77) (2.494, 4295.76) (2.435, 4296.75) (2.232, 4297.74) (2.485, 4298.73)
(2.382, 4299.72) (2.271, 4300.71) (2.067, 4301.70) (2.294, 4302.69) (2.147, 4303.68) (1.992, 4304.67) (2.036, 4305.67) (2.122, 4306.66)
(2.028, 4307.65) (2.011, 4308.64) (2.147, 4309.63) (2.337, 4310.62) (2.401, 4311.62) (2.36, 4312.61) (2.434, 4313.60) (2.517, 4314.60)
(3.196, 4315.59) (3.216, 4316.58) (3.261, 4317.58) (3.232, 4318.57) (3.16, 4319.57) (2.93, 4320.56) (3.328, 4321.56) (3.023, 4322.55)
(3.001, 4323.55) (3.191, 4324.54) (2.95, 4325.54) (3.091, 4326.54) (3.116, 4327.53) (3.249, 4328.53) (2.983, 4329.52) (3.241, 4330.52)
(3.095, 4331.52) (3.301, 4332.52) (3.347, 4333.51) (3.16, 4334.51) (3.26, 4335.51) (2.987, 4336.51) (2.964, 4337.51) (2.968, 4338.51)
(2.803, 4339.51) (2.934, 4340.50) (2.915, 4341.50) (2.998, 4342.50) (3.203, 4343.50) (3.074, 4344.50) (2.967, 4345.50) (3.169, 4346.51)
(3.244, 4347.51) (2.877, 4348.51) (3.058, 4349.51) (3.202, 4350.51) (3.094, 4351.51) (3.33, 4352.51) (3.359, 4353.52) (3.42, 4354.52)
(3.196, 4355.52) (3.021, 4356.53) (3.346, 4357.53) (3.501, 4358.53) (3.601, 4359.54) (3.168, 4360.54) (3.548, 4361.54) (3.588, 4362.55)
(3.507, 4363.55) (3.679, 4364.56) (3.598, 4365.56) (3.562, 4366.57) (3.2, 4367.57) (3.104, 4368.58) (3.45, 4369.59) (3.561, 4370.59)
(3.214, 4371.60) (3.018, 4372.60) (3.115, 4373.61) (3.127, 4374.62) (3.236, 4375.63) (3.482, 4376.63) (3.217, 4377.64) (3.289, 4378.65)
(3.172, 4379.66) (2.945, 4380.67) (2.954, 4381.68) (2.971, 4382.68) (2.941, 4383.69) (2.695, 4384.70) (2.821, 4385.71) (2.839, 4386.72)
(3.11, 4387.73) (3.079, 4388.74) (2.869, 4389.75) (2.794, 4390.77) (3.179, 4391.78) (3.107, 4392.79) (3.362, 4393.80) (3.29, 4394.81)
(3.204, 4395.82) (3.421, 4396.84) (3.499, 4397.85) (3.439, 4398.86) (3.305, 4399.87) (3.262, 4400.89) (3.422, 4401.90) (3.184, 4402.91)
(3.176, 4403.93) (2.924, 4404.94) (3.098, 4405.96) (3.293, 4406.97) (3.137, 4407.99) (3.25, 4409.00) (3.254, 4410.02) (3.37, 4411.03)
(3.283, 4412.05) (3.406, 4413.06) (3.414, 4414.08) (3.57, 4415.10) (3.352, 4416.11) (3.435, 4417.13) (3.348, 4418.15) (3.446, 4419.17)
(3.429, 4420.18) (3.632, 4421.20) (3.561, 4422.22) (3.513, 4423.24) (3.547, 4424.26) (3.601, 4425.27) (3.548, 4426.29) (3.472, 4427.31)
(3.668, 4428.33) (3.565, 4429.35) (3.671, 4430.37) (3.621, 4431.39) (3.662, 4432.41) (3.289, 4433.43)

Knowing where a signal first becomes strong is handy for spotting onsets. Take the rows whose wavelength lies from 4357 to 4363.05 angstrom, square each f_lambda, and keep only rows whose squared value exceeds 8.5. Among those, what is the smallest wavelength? 4357.53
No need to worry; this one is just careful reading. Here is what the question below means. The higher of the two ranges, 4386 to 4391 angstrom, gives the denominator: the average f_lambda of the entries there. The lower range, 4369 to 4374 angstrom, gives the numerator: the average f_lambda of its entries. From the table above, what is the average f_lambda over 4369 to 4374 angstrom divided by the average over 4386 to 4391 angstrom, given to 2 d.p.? 1.11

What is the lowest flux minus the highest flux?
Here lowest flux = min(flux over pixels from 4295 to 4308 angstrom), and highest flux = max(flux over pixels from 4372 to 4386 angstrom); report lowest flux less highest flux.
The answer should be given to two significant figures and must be -1.5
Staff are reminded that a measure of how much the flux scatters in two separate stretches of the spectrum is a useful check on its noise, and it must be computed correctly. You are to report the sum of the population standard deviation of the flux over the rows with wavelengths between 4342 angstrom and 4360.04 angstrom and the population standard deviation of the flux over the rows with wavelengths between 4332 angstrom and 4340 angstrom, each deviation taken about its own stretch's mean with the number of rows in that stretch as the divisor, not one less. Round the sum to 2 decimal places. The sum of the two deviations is 0.37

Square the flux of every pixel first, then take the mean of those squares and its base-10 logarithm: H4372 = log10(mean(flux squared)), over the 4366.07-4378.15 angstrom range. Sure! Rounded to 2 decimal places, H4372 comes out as 1.03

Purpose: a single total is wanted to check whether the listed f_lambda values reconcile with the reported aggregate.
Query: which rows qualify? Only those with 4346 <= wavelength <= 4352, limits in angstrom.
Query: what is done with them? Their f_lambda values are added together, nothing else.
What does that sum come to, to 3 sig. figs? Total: 18.6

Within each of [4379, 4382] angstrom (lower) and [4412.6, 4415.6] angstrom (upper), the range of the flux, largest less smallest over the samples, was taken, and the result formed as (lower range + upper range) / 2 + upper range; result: 0.36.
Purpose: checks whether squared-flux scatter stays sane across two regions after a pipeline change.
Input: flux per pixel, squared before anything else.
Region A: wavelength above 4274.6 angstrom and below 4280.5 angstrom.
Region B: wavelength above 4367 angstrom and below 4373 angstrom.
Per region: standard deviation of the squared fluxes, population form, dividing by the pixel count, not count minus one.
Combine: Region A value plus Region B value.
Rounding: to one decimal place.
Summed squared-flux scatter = 1.8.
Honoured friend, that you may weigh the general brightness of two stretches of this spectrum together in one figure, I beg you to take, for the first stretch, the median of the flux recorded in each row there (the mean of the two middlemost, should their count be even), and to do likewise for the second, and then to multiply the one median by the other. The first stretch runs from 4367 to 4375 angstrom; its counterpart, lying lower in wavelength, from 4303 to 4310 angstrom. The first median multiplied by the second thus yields 6.4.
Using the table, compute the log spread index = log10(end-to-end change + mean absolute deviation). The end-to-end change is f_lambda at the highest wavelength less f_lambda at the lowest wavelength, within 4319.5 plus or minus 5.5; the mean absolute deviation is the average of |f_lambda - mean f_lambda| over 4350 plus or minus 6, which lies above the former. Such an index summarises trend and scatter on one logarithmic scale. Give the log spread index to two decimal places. -0.10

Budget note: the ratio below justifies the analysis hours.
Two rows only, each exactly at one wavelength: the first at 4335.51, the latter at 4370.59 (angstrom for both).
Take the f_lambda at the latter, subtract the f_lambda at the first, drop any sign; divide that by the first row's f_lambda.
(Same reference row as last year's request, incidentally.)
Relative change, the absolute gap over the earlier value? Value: 0.09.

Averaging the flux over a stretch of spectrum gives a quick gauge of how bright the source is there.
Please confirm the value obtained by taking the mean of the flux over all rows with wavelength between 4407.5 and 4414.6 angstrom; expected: 3.30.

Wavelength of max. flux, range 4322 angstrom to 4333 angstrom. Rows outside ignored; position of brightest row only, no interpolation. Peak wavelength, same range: 4332.52 angstrom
